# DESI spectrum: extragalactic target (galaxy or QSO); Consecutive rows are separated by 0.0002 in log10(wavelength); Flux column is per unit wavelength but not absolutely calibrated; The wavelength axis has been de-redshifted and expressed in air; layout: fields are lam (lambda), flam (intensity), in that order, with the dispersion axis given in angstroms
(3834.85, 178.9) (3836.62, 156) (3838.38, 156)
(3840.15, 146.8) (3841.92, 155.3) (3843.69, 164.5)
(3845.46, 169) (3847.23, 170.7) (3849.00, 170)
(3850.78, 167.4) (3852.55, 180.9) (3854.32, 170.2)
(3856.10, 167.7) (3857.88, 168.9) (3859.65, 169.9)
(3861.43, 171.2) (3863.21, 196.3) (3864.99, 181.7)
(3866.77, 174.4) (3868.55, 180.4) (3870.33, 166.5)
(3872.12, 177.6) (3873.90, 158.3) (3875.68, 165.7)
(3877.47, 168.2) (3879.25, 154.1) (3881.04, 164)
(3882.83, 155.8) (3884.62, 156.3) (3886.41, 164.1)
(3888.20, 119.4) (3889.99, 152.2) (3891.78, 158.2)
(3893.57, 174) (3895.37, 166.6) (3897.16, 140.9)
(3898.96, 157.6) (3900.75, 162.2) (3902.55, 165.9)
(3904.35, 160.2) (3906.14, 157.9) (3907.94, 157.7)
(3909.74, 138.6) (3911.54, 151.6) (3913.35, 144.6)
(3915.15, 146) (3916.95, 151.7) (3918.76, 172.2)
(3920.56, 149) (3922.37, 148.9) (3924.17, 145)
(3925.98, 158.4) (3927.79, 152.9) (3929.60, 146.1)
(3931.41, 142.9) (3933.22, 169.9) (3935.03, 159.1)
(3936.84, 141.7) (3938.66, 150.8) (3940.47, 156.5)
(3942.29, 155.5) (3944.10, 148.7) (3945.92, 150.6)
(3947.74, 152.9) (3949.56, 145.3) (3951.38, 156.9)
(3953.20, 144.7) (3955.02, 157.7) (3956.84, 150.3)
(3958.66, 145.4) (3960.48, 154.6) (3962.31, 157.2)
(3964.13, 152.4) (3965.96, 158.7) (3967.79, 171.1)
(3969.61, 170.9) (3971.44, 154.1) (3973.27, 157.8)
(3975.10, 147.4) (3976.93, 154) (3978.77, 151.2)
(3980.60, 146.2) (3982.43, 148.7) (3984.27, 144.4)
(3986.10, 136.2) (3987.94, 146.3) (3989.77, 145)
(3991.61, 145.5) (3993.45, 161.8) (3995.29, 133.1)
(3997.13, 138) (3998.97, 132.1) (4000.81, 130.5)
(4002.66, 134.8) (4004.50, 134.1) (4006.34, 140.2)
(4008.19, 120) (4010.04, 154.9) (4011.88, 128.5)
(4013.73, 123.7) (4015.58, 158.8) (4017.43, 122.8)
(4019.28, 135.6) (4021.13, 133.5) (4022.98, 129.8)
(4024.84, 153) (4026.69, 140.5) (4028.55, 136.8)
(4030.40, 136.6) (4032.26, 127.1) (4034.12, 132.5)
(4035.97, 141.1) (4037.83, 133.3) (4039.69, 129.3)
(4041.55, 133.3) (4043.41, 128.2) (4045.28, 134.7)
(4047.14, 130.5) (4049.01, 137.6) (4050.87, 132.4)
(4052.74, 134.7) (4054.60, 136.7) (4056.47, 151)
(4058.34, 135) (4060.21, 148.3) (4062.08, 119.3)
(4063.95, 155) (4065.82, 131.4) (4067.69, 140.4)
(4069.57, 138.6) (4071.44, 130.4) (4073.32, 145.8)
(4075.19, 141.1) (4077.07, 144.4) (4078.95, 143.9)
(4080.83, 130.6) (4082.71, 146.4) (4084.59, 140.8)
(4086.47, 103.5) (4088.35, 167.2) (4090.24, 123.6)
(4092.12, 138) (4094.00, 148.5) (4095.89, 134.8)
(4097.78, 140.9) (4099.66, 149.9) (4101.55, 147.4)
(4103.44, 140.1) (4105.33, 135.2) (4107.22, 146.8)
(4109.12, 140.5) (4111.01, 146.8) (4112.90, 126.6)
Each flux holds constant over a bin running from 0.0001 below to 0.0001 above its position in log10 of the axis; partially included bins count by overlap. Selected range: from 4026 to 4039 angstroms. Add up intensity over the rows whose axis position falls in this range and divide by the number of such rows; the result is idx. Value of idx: 135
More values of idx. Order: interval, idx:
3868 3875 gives 171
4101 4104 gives 144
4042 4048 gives 131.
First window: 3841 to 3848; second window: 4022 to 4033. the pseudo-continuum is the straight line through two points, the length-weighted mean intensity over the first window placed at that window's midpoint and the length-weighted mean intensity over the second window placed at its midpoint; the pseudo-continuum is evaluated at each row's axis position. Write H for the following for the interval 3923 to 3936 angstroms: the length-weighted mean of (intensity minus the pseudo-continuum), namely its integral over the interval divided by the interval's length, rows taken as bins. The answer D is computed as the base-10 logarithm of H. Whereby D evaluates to 0.11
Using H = 1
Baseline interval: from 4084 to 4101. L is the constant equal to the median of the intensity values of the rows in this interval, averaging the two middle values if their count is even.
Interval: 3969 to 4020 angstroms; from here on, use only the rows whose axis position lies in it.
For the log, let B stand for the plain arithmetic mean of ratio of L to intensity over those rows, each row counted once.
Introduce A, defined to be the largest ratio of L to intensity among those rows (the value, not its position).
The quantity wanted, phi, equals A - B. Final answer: 0.18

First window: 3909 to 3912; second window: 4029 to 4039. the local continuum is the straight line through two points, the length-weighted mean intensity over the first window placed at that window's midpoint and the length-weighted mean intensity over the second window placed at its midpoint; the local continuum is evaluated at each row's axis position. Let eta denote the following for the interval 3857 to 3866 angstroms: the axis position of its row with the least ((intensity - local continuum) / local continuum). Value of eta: 3857.88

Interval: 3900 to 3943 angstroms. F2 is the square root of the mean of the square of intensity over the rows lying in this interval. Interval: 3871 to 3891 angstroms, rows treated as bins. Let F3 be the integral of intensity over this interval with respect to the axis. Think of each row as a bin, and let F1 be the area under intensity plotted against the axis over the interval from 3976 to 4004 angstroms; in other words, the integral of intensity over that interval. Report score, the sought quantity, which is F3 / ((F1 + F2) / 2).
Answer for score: 1.5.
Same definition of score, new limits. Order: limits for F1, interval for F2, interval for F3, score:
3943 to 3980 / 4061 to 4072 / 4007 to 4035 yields 1.3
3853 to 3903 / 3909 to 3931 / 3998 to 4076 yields 2.5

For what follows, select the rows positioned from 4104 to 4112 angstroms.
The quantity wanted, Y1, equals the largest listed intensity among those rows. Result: 146.8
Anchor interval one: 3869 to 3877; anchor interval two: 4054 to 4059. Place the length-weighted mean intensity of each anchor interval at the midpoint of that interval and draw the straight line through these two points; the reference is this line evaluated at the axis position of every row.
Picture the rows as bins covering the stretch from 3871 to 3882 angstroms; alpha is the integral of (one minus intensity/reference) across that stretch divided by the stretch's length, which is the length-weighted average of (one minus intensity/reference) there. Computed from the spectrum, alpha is 0.02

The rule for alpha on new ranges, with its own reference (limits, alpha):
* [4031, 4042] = 0.08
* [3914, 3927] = 0.05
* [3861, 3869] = -0.07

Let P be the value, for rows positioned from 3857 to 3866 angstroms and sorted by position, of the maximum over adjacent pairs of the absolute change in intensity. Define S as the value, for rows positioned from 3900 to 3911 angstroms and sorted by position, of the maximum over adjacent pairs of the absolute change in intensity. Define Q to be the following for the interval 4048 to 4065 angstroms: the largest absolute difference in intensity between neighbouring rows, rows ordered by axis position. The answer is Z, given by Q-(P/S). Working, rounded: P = 25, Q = 36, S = 19.1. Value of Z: 34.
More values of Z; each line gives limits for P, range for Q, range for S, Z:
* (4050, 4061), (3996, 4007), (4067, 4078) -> 5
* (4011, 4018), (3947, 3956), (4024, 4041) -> 10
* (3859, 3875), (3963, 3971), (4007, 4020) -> 12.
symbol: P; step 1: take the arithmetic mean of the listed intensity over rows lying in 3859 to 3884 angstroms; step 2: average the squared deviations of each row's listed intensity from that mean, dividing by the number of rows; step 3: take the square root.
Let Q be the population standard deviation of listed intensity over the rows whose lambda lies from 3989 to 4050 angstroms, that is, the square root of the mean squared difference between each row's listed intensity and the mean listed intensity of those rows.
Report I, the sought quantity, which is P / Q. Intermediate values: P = 10.9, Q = 9.6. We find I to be 1.14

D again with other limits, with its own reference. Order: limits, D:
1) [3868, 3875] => 0.97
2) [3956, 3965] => 0.66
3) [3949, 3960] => 0.32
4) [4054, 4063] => 0.73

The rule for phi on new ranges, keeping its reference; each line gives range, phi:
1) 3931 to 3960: 0.06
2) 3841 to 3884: 0.08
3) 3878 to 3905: 0.27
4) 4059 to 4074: 0.16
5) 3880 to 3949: 0.26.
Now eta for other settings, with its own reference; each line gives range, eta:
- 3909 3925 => 3909.74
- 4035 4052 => 4043.41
